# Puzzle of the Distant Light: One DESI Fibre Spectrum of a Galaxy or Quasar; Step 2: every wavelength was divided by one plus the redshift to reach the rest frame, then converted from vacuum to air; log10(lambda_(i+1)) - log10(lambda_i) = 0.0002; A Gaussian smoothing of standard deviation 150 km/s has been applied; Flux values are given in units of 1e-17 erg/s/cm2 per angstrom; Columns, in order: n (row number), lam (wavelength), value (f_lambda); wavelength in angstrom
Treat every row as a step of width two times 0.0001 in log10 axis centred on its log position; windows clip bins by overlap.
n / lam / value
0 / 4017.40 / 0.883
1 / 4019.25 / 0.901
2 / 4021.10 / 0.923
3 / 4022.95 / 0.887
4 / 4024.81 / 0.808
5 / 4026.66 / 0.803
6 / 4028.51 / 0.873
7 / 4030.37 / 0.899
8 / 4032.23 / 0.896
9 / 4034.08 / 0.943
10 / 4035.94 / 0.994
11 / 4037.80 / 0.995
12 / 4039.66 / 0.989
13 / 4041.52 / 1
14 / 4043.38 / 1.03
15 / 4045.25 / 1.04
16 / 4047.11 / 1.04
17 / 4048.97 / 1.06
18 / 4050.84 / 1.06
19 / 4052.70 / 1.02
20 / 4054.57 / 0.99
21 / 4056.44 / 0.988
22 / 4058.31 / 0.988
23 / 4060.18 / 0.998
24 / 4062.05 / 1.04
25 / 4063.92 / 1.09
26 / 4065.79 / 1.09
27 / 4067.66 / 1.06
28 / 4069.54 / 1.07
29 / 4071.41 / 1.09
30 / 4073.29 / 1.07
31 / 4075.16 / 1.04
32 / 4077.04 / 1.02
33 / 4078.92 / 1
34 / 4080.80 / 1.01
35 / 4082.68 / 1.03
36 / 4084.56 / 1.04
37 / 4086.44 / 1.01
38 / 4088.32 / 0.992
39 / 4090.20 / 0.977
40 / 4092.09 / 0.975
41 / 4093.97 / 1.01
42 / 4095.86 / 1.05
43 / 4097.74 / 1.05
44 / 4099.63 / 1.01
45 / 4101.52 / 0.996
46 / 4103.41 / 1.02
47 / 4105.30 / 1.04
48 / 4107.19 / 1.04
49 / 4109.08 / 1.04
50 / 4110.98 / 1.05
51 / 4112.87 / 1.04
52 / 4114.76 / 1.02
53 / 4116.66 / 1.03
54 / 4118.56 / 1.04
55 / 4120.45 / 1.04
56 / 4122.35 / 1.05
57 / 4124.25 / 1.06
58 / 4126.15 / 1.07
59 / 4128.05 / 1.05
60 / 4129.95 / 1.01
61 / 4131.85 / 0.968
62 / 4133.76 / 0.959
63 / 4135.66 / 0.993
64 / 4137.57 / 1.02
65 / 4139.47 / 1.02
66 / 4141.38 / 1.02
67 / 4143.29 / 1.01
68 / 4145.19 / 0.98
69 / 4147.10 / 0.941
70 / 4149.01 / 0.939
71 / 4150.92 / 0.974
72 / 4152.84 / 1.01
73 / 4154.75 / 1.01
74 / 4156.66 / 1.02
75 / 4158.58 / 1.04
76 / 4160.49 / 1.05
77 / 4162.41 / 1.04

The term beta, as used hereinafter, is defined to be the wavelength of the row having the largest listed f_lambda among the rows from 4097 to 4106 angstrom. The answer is 4097.74 angstrom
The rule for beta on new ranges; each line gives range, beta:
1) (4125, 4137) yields 4126.15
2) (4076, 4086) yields 4084.56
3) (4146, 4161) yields 4160.49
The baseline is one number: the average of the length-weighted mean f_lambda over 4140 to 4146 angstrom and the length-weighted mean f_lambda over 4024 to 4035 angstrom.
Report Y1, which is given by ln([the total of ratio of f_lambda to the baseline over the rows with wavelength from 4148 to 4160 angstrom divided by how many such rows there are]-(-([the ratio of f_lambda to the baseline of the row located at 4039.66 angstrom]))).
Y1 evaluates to 0.750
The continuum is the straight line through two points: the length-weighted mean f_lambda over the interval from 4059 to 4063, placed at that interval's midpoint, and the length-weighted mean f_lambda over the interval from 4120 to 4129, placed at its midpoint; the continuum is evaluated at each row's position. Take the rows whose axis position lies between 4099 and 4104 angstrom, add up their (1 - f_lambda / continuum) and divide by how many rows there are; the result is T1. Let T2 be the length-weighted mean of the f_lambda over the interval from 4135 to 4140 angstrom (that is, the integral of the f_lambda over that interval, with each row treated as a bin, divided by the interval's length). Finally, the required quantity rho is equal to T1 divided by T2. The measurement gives 0.031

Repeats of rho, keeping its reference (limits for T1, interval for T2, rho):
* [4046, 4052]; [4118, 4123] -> -0.041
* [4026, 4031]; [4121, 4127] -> 0.133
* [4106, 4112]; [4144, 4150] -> 0.002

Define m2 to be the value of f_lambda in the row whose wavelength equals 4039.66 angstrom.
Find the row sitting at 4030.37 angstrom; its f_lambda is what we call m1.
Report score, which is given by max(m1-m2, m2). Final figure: 0.99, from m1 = 0.899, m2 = 0.989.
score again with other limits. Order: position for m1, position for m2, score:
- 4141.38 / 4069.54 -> 1.07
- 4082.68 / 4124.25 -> 1.06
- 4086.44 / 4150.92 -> 0.97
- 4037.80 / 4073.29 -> 1.07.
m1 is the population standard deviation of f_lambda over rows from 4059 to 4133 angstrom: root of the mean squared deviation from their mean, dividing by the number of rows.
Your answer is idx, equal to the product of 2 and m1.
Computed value 0.06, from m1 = 0.031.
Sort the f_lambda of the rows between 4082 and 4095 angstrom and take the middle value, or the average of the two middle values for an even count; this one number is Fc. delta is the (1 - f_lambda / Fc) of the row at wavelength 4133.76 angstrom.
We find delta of 0.05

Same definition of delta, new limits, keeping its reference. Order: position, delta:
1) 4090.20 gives 0.03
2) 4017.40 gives 0.13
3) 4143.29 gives 0.00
